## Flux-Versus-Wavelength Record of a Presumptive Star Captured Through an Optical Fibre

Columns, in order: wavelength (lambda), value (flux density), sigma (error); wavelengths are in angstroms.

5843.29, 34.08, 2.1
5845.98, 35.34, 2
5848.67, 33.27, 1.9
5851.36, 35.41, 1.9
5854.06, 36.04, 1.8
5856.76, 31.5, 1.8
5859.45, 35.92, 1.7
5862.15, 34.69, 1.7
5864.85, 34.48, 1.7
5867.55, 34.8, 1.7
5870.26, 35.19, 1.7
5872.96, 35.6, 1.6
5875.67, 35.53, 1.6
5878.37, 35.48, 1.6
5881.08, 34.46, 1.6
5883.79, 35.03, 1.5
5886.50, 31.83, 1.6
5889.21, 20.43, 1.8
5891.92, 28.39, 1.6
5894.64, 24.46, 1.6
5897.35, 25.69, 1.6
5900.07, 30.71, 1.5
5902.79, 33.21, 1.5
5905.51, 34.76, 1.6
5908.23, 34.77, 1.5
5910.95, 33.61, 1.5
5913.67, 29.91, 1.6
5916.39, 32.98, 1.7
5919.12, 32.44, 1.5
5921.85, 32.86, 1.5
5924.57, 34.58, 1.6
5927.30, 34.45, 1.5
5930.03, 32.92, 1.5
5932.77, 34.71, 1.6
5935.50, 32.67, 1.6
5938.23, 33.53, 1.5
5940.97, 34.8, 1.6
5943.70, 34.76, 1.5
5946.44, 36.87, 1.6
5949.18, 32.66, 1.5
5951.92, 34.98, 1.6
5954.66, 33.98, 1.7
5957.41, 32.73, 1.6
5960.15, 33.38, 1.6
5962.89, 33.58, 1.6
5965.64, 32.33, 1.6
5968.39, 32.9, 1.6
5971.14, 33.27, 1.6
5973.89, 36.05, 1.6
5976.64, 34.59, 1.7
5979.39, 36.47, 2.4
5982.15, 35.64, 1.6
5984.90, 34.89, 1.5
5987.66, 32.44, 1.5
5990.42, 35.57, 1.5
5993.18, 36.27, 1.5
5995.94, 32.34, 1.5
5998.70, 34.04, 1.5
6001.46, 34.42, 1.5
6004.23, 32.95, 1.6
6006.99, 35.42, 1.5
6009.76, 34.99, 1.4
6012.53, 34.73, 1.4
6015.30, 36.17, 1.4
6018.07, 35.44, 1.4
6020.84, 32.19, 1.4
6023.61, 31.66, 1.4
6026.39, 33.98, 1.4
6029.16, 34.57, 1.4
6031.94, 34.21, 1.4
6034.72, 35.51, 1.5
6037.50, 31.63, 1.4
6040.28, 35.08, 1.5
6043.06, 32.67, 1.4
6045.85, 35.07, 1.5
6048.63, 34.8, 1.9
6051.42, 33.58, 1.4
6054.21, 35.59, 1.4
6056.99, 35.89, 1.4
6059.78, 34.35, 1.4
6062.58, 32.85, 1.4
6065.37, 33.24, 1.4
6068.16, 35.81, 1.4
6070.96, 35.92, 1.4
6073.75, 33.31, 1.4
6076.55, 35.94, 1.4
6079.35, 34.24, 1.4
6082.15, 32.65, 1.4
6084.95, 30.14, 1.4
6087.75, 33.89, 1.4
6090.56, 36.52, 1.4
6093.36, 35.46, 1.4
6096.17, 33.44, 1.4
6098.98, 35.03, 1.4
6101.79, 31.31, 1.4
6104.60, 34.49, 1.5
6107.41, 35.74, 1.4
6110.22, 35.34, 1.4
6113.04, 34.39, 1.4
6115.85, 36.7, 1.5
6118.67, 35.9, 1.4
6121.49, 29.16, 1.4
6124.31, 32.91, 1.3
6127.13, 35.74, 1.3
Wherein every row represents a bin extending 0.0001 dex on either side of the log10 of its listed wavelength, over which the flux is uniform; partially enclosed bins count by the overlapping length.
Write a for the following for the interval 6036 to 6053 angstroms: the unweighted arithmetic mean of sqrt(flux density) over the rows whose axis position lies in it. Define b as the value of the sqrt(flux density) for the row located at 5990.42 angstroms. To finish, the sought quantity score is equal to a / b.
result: 0.975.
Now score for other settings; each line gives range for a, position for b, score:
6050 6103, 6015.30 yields 0.972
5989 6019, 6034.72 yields 0.989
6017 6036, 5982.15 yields 0.976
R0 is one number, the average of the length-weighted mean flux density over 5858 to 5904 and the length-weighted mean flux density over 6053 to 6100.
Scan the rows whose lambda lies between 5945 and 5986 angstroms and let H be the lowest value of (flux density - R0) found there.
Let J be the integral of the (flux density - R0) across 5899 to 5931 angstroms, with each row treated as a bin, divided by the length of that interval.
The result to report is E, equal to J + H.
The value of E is -1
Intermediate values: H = -0.9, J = -0.1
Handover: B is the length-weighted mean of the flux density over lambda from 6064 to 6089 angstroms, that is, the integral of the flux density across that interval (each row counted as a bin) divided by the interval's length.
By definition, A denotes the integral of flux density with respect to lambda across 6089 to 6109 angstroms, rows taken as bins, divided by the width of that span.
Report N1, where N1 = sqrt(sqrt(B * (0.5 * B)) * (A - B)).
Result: 4.0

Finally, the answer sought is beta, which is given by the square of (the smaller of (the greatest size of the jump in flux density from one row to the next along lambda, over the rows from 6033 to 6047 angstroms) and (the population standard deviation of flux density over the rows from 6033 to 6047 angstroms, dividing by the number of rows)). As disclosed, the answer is 2.4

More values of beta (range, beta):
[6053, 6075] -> 1.6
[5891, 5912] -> 14.6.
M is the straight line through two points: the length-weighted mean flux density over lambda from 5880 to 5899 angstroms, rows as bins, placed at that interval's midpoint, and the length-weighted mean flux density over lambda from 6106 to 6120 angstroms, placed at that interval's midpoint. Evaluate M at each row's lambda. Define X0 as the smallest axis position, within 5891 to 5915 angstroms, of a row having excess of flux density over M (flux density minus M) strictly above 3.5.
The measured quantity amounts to 5902.79 angstroms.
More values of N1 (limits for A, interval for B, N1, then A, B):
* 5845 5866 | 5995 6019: 1.2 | 34.6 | 34.5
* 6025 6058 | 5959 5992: 1.5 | 34.4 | 34.3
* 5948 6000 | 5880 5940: 7.3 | 34.1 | 31.8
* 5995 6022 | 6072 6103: 3.3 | 34.3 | 33.9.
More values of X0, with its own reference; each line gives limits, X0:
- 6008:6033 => 6015.30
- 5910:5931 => 5910.95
